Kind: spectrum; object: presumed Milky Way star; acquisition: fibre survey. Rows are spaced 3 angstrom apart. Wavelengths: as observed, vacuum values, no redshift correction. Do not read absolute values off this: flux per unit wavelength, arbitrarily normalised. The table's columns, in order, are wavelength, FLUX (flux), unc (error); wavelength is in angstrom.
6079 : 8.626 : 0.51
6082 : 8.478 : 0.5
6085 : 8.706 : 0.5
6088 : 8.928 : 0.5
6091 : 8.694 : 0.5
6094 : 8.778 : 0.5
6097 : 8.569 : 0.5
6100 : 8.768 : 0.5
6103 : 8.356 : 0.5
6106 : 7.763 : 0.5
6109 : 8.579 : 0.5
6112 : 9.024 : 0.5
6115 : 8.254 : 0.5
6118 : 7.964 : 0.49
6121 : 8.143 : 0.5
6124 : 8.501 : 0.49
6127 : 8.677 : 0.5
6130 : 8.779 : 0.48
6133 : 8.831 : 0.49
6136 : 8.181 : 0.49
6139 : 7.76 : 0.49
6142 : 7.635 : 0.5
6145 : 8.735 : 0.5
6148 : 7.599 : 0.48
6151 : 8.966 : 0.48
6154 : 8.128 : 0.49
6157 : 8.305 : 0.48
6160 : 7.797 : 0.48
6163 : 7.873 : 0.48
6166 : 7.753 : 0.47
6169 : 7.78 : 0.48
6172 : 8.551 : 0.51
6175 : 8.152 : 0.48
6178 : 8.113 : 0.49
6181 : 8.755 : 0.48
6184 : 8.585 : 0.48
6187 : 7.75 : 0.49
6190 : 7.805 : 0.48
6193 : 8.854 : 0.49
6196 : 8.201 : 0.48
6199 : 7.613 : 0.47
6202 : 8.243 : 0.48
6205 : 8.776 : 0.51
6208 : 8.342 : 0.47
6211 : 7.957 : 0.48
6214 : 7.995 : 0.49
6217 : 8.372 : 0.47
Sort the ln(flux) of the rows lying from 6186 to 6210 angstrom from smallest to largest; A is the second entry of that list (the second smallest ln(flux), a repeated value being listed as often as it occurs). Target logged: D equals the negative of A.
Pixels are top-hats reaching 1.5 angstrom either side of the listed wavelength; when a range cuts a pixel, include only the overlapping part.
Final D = -2.05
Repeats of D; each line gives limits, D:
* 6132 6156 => -2.03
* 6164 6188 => -2.05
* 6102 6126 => -2.07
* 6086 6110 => -2.12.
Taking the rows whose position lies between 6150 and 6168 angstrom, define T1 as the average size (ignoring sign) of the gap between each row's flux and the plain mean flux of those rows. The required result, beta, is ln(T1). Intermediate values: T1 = 0.33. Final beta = -1.10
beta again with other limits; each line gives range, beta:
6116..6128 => -1.32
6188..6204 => -1.06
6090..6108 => -1.25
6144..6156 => -0.71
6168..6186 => -1.18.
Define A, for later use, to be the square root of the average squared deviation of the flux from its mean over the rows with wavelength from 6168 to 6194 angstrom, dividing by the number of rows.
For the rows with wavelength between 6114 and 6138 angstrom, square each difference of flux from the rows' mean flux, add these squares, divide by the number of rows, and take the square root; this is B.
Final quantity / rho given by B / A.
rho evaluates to 0.74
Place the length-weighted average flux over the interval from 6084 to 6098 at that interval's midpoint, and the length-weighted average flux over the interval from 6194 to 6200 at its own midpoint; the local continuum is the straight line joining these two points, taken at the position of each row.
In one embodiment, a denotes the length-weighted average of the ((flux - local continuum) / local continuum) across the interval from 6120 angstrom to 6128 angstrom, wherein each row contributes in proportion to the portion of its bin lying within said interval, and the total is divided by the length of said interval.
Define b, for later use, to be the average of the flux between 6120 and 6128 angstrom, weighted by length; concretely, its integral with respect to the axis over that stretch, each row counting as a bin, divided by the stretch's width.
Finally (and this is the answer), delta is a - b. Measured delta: -8.45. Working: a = -0.008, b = 8.44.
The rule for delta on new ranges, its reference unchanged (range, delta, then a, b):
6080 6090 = -8.71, -0.009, 8.70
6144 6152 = -8.38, 0.004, 8.38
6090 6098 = -8.69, -0.004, 8.69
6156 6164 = -8.01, -0.035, 7.98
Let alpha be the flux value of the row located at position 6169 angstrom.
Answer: 7.78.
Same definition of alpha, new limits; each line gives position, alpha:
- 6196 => 8.201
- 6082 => 8.478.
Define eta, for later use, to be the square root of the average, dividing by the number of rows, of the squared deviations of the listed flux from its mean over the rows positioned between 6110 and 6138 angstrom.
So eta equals 0.344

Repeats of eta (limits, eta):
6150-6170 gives 0.407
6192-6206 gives 0.450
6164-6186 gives 0.369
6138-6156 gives 0.537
